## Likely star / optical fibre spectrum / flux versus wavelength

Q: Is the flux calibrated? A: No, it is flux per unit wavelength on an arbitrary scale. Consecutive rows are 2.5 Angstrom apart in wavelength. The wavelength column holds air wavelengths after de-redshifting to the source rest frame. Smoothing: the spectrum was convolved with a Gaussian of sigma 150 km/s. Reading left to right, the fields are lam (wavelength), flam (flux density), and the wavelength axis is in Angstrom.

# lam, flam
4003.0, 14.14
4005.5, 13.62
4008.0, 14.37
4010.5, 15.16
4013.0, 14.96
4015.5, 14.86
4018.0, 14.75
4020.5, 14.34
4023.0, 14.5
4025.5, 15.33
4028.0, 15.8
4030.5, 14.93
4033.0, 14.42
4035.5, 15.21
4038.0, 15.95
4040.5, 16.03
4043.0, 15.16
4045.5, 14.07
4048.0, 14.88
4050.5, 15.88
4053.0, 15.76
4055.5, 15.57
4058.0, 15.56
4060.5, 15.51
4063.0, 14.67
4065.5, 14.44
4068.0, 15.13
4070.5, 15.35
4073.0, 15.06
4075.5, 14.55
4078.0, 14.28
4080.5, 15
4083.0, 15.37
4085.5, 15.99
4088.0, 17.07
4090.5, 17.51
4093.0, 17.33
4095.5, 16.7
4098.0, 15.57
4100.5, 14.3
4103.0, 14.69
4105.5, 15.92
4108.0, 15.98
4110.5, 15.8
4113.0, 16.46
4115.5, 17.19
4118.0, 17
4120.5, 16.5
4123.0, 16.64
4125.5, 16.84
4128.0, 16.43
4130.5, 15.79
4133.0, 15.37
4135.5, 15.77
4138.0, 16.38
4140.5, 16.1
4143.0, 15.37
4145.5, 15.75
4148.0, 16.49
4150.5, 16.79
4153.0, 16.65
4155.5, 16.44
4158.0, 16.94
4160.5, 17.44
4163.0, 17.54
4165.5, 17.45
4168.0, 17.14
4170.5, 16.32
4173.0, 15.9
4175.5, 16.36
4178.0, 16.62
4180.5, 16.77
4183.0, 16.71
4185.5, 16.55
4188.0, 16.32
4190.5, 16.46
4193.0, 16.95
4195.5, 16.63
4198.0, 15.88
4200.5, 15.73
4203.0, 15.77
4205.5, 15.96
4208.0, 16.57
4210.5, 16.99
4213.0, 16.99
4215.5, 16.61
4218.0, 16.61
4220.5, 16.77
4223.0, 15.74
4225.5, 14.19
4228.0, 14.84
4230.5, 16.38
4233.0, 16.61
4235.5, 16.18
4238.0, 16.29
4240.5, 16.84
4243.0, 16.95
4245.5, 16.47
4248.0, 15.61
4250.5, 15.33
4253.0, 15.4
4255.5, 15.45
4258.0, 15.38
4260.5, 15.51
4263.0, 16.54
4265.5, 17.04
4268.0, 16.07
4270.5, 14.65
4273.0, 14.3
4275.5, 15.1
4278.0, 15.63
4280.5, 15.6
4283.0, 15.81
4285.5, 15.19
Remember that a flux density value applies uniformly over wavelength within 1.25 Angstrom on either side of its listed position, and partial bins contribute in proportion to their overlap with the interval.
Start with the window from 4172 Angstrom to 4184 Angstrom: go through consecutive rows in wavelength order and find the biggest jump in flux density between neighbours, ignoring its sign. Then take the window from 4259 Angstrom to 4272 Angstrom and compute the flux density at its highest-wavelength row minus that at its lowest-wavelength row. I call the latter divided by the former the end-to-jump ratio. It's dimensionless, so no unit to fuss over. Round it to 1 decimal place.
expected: -1.9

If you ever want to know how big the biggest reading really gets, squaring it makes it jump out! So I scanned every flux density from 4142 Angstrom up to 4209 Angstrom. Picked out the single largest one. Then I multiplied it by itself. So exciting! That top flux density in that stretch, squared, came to 308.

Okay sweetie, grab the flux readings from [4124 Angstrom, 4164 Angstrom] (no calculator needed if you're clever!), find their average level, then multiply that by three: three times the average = 49.1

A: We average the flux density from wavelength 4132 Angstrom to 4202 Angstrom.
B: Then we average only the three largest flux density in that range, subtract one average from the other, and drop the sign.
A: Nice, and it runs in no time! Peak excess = 1.02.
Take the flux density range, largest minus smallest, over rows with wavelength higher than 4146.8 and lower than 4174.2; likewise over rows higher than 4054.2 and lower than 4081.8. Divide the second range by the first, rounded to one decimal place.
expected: 0.8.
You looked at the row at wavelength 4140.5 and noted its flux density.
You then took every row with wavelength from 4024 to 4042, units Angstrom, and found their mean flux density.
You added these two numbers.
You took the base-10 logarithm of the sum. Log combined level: 1.50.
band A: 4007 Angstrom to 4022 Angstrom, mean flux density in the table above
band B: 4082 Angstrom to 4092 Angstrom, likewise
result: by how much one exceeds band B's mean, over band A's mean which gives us -1.05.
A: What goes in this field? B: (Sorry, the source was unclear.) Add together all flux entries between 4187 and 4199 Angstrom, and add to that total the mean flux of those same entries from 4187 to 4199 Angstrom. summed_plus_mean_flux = 99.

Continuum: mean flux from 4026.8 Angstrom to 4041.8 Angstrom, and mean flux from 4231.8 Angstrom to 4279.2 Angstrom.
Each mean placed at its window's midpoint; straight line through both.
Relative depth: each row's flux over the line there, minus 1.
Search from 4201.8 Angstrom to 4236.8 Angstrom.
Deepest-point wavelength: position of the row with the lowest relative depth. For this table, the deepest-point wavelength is 4225.5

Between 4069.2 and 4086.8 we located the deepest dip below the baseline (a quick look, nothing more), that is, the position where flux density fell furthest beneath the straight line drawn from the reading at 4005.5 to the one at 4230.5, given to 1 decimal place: 4078.0 Angstrom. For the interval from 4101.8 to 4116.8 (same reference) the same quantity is 4103.0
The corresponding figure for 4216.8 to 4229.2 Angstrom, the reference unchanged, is 4225.5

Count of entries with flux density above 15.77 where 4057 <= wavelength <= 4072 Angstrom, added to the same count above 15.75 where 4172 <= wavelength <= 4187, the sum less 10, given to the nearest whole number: -4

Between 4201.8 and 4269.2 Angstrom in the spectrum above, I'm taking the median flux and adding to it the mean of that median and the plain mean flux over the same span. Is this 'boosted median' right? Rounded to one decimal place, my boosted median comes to 32.5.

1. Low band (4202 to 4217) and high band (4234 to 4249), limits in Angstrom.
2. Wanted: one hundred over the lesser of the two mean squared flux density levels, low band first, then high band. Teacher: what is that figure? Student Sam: 0.37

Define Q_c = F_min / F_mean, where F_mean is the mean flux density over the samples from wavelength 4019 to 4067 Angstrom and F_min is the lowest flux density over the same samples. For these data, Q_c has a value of 0.928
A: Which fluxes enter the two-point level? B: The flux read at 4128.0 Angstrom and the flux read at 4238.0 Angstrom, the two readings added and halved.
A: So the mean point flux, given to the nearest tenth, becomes 16.4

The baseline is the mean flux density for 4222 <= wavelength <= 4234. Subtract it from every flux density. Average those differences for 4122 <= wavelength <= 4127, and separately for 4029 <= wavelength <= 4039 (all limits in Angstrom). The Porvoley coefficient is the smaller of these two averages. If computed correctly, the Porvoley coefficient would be -0.4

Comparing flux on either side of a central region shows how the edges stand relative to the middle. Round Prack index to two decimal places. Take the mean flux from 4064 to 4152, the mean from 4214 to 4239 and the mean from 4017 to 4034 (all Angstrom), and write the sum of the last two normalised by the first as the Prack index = 1.94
